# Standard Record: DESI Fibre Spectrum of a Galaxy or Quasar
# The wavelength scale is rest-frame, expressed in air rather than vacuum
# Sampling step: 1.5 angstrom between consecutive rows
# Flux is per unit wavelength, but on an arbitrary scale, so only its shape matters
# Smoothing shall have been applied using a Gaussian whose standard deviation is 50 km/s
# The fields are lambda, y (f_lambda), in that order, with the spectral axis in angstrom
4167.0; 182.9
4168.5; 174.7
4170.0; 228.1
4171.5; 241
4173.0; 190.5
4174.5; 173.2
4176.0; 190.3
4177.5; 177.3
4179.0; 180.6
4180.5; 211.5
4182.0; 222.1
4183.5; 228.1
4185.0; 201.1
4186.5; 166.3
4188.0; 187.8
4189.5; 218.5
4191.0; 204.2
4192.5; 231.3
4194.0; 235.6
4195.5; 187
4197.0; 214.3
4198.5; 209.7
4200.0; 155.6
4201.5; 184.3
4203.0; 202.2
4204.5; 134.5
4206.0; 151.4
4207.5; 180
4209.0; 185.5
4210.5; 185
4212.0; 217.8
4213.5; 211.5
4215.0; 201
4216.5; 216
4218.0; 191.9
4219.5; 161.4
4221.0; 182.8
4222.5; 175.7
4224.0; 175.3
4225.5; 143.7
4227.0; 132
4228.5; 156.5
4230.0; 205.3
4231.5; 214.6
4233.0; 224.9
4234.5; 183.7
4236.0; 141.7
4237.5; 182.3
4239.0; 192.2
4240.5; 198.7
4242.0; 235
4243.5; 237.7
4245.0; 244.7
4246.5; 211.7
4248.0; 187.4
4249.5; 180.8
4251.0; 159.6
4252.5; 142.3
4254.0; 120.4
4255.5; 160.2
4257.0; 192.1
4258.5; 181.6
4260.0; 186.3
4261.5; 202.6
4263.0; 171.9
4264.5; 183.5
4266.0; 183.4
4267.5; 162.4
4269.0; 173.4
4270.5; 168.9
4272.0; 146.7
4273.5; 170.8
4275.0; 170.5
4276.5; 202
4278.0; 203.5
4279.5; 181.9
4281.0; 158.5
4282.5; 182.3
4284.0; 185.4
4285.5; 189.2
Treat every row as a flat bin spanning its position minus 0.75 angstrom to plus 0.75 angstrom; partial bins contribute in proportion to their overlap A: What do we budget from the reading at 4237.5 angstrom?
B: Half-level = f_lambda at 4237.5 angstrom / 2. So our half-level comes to 91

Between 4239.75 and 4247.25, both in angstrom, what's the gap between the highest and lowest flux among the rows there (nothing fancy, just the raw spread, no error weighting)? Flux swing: 46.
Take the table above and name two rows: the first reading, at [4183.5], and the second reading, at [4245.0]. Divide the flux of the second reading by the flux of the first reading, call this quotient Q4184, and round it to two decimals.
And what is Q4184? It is 1.07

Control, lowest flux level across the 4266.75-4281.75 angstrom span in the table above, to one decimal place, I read 146.7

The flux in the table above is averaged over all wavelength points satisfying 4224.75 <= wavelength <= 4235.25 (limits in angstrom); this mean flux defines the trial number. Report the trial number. 180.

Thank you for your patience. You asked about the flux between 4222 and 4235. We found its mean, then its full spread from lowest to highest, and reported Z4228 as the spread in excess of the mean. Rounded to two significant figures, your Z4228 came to -86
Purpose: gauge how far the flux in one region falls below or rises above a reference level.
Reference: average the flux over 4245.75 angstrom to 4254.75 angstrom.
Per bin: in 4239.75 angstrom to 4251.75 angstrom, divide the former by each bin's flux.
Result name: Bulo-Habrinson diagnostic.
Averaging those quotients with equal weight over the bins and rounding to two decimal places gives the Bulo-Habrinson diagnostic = 0.82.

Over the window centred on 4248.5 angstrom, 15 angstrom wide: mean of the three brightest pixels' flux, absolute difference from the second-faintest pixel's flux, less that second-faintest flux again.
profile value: -45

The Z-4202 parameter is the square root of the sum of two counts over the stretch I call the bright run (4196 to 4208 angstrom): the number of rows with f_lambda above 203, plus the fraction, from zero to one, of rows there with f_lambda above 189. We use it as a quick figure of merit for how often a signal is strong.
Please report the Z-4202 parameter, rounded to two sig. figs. 1.5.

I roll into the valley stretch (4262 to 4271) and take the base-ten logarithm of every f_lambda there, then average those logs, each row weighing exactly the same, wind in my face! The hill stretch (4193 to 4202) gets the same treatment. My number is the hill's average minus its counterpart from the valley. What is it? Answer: 0.05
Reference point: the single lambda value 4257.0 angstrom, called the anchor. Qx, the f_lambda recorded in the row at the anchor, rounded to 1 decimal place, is 192.1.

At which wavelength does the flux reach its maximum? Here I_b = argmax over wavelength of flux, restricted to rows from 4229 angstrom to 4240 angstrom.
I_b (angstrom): 4233.0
